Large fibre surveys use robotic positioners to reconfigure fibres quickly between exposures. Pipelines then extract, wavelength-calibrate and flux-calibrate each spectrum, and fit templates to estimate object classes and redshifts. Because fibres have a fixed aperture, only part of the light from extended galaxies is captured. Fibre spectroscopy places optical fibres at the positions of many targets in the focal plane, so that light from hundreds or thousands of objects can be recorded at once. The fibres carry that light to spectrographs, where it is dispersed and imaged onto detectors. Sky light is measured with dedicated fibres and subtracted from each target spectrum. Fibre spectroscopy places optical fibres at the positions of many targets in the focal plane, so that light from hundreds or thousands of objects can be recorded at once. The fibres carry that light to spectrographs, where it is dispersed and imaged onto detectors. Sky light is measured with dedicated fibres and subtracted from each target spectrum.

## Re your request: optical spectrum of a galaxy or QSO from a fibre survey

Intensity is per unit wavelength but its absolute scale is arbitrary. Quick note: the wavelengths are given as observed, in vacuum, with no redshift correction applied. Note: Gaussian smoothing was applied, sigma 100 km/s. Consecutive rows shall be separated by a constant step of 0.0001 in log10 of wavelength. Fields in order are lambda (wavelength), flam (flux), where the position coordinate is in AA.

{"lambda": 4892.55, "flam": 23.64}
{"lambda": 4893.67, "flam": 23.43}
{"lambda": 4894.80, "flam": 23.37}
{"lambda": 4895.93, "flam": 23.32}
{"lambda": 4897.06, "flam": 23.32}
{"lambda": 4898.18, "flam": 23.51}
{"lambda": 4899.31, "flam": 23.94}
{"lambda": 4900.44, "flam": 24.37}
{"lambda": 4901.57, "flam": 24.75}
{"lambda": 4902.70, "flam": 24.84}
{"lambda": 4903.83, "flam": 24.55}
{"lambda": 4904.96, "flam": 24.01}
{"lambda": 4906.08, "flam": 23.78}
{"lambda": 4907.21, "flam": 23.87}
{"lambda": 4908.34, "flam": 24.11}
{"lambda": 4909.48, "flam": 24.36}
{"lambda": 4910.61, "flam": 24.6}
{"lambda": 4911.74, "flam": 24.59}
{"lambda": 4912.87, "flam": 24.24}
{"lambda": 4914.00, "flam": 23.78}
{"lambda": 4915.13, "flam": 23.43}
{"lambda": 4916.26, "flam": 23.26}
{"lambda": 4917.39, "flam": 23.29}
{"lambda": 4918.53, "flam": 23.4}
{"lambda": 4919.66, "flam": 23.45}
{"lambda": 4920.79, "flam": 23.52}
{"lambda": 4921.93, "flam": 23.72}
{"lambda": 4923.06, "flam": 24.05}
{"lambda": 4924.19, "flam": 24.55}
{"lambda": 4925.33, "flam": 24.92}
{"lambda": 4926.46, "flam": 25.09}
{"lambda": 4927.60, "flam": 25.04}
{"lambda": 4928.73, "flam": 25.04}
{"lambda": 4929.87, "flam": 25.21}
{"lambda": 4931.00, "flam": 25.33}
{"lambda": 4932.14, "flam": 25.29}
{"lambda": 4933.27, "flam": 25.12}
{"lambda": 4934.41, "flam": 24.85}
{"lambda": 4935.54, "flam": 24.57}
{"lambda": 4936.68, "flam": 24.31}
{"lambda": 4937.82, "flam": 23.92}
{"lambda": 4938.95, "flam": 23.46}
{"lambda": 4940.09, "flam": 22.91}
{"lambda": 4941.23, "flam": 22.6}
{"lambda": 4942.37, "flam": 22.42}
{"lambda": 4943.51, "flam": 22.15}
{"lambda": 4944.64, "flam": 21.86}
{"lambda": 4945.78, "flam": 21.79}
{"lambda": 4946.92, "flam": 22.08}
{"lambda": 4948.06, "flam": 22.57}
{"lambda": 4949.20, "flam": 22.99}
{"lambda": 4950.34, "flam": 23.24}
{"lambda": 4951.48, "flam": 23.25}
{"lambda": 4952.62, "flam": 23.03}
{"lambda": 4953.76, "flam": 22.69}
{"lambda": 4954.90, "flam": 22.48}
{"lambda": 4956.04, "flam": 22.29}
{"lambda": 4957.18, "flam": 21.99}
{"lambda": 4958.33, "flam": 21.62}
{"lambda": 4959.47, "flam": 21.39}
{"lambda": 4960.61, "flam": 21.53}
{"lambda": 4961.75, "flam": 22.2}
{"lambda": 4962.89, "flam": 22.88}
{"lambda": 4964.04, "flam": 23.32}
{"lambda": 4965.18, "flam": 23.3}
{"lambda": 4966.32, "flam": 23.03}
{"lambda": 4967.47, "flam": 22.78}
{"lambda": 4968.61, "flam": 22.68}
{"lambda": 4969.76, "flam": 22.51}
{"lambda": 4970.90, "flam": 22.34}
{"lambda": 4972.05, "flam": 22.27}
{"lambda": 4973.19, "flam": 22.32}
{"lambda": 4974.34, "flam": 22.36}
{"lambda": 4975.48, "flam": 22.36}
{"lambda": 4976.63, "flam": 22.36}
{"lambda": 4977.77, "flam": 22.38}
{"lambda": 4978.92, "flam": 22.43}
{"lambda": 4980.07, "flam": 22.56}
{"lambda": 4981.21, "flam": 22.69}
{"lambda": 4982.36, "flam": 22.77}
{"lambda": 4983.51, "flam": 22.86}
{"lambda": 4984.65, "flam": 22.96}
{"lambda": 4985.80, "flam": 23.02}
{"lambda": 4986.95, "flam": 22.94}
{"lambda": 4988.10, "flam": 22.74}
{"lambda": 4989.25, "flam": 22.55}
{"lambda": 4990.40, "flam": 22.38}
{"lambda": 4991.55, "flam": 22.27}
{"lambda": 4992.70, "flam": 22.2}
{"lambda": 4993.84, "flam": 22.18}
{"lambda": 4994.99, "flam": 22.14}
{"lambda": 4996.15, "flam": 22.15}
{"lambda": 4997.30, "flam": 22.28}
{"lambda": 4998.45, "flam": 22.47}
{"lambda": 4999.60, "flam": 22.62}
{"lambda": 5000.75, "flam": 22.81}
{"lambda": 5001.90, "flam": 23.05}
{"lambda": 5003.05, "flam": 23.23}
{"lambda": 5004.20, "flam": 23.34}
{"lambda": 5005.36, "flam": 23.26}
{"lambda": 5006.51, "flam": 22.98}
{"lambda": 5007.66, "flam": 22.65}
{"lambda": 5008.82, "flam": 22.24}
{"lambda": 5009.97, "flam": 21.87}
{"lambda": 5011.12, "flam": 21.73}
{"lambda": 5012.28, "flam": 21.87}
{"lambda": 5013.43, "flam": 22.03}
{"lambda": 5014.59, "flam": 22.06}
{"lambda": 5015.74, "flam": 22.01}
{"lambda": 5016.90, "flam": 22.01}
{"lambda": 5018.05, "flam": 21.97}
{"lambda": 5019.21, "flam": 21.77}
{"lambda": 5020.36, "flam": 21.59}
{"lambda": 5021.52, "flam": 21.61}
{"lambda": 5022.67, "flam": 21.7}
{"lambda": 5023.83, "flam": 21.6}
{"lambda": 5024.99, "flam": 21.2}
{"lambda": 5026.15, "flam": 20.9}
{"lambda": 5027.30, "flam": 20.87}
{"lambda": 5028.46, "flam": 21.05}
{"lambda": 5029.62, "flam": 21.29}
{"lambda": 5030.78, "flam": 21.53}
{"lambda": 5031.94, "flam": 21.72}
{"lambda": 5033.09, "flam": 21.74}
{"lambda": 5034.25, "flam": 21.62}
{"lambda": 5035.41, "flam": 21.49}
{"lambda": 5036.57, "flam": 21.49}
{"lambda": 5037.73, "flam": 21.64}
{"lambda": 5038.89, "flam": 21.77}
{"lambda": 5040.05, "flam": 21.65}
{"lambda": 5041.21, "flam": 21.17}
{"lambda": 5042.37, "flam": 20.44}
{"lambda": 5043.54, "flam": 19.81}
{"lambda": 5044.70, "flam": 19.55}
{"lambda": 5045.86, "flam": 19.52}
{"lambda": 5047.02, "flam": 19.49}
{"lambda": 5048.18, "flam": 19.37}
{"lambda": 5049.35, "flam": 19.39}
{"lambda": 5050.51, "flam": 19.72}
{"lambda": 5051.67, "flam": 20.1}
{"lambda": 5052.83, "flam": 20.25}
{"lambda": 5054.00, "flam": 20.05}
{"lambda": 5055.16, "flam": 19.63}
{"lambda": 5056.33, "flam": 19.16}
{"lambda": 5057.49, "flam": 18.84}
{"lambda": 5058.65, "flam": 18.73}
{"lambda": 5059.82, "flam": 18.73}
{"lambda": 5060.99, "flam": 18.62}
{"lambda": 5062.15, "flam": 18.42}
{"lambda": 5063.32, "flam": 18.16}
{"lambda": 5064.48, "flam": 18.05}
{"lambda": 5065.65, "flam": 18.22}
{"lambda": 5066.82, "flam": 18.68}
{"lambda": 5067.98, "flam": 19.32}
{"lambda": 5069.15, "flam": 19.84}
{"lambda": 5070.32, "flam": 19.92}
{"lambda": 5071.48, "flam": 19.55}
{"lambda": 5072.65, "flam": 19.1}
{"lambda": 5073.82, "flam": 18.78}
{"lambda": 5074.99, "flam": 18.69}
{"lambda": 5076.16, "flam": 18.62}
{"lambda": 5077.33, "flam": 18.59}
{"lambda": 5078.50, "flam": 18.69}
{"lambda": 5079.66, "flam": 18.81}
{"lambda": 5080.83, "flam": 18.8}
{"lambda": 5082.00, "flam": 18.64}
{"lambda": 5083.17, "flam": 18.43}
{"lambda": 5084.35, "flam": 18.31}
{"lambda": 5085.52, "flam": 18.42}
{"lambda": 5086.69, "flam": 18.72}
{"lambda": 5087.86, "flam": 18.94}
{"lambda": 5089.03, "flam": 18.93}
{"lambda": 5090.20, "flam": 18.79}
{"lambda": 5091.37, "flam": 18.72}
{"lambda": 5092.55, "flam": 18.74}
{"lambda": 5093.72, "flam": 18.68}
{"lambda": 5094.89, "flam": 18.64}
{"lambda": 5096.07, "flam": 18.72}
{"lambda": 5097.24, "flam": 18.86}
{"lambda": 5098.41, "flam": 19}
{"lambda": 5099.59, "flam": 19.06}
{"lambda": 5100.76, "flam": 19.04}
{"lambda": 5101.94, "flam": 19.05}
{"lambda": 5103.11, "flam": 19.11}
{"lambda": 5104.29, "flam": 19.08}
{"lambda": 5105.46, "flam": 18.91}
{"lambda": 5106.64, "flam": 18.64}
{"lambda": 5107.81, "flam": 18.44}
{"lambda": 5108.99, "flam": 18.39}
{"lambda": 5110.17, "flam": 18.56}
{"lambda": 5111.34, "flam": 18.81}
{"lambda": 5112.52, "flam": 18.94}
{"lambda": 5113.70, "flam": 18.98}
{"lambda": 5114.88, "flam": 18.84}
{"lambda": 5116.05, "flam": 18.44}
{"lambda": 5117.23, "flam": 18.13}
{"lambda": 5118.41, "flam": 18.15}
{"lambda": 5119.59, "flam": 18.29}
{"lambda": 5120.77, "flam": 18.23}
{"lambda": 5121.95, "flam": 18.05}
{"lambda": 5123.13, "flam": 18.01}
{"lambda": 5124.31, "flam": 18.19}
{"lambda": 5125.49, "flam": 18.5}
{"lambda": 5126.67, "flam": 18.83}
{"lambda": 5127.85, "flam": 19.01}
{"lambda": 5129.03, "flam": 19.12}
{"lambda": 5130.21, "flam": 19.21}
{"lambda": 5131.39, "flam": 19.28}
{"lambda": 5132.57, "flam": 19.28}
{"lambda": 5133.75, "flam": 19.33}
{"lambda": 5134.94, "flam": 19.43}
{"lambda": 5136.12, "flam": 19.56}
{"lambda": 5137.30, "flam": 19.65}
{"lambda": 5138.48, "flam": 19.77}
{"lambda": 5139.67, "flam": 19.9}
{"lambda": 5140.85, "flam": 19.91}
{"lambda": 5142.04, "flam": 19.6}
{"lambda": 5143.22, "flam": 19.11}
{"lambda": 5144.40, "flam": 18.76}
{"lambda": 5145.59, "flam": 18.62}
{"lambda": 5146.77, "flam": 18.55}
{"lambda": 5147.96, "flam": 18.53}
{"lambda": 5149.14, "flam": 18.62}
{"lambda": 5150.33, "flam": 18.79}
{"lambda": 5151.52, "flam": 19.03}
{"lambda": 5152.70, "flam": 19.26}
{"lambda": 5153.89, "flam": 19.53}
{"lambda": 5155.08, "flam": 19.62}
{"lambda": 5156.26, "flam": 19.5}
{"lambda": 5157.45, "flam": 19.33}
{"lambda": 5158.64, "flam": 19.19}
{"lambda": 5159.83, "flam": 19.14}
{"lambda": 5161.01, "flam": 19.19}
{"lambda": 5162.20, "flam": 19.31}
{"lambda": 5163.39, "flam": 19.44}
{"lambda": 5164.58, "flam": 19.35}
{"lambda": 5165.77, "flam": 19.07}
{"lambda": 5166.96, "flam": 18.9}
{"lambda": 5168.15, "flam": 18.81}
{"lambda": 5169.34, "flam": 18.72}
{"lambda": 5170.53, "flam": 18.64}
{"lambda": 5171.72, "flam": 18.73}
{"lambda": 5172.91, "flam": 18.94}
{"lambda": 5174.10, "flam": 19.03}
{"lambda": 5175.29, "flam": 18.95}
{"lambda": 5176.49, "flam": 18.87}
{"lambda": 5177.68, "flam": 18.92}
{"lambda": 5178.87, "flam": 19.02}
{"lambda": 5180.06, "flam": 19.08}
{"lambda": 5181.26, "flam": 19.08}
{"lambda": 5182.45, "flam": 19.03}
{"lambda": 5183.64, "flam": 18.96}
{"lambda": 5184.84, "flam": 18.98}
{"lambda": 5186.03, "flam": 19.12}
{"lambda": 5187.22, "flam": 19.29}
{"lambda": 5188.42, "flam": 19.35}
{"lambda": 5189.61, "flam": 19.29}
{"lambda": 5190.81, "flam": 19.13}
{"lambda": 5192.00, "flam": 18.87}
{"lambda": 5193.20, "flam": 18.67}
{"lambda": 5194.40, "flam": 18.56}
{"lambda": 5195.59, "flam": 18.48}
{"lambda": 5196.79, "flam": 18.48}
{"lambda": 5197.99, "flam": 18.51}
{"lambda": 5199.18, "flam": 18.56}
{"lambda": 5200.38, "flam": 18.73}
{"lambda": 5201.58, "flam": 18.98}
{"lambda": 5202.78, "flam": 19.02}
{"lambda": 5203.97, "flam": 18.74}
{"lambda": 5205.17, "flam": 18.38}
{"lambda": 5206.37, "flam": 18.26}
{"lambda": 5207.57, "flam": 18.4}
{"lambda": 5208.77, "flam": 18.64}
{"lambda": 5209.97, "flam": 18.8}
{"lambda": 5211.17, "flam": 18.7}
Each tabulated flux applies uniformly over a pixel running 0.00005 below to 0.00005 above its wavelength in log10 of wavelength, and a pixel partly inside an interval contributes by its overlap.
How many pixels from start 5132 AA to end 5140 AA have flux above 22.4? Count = 0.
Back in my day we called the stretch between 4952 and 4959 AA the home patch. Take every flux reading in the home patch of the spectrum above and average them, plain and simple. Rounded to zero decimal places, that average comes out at 22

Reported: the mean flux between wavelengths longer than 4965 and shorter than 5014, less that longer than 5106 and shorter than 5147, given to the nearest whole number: 4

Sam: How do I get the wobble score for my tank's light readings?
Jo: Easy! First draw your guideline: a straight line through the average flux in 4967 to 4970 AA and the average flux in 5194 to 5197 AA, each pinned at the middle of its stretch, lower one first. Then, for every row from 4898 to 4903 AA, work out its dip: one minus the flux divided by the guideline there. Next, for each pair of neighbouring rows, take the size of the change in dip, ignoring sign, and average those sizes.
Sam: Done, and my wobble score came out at 0.0148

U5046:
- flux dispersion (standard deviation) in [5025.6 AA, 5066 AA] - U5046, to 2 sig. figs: 1.2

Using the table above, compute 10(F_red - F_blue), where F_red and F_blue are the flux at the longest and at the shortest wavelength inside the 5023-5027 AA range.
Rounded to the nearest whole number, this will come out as -7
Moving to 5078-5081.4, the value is 1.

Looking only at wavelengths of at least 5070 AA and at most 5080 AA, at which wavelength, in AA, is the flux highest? 5070.32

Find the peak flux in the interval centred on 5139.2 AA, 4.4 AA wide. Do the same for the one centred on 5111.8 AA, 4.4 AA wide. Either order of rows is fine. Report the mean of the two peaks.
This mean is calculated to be 19.4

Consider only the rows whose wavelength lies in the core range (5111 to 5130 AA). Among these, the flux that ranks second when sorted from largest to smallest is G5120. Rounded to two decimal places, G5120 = 19.01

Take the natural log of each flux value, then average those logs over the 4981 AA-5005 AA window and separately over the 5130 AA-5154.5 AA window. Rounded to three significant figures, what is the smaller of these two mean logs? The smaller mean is 2.96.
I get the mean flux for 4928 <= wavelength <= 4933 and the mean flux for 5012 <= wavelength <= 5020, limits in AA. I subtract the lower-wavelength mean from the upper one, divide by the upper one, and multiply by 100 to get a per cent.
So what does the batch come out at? -15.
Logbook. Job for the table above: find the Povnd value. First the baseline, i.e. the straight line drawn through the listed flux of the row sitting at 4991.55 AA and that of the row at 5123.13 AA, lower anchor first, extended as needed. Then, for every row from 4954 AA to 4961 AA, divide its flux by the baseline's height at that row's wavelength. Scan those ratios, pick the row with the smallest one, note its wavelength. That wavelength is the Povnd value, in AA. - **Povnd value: 4959.47 AA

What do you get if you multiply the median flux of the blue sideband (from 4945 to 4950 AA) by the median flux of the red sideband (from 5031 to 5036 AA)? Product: 484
